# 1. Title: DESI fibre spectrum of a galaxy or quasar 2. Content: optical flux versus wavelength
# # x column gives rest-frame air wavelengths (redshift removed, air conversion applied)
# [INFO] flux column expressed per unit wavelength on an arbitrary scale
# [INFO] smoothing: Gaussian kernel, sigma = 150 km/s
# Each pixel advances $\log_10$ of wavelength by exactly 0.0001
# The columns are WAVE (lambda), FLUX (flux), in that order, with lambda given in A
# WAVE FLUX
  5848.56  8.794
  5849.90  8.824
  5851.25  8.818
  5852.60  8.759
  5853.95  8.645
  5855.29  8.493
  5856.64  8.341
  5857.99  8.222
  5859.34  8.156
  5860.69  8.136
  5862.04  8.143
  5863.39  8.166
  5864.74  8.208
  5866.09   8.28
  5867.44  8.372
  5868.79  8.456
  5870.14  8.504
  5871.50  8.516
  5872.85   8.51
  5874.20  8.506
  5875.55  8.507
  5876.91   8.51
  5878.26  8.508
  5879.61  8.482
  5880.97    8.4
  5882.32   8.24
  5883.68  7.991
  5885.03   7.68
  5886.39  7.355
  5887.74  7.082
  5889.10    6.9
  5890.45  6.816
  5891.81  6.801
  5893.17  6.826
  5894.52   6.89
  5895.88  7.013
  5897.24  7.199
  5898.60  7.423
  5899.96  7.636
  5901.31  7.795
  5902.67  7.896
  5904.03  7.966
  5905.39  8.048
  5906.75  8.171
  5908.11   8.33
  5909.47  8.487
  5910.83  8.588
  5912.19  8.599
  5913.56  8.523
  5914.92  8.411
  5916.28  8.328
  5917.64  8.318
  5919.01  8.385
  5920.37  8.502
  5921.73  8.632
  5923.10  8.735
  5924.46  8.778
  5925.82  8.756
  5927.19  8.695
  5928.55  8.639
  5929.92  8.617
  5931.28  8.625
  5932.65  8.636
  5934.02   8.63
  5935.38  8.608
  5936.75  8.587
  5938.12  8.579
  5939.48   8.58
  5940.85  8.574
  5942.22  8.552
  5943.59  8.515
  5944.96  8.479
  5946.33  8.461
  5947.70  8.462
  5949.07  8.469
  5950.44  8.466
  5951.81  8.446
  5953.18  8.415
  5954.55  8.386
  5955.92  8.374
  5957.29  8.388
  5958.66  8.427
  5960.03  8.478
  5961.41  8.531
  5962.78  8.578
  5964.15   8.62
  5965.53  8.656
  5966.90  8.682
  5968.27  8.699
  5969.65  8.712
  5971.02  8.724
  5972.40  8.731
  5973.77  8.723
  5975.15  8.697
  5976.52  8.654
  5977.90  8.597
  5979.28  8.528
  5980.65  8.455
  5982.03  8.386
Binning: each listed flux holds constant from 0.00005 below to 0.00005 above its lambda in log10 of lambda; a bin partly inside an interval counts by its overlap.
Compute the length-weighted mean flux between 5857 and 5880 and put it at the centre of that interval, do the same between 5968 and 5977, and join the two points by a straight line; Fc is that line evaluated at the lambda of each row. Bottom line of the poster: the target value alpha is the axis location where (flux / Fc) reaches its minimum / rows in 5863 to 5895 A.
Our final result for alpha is 5891.81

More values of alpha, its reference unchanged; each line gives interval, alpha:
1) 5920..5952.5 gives 5951.81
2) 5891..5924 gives 5891.81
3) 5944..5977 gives 5955.92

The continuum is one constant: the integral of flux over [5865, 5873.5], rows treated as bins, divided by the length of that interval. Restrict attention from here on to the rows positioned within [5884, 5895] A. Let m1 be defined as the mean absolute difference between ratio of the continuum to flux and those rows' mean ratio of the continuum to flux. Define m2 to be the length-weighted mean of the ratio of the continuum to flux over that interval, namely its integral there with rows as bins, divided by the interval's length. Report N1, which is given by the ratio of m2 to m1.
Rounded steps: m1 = 0.041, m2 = 1.19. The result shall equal 29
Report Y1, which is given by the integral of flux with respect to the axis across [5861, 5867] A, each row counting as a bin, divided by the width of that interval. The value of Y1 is 8.2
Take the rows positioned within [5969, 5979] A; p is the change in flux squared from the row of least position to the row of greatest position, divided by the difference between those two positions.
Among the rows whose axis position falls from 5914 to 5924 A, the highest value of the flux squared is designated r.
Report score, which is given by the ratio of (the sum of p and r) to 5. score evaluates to 15.2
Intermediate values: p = -0.24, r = 76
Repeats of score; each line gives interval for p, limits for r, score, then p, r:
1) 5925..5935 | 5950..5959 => 14.3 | -0.27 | 72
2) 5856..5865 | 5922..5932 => 15.4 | -0.27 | 77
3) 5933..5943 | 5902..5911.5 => 14.7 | -0.16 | 74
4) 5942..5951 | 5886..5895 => 10.8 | -0.18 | 54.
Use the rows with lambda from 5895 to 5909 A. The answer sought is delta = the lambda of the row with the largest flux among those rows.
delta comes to 5908.11 A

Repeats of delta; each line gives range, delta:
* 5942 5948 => 5942.22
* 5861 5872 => 5871.50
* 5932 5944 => 5932.65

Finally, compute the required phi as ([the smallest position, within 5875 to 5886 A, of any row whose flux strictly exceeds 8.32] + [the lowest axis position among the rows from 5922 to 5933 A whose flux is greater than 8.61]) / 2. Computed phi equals 5899.3 A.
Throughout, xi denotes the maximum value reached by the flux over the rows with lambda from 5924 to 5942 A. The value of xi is 8.778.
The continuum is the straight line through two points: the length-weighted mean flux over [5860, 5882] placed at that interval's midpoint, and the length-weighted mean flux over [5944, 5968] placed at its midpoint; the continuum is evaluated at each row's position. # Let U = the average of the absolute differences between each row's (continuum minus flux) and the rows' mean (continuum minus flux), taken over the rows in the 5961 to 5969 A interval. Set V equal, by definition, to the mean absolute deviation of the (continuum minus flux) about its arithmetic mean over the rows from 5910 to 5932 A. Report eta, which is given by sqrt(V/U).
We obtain 1.5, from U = 0.05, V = 0.12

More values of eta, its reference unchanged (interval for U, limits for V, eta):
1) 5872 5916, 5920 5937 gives 0.3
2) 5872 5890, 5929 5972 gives 0.4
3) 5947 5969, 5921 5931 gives 0.8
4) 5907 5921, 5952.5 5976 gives 1.1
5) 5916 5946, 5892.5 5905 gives 2.0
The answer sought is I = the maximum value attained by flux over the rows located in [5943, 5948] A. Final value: 8.515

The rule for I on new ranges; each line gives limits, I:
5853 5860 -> 8.645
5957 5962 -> 8.531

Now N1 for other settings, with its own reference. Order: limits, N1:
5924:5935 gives 164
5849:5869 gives 40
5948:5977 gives 71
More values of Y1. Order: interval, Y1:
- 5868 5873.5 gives 8.5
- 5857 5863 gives 8.2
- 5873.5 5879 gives 8.5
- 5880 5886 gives 8.1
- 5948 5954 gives 8.5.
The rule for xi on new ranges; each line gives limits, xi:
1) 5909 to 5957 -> 8.778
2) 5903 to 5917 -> 8.599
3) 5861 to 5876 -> 8.516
